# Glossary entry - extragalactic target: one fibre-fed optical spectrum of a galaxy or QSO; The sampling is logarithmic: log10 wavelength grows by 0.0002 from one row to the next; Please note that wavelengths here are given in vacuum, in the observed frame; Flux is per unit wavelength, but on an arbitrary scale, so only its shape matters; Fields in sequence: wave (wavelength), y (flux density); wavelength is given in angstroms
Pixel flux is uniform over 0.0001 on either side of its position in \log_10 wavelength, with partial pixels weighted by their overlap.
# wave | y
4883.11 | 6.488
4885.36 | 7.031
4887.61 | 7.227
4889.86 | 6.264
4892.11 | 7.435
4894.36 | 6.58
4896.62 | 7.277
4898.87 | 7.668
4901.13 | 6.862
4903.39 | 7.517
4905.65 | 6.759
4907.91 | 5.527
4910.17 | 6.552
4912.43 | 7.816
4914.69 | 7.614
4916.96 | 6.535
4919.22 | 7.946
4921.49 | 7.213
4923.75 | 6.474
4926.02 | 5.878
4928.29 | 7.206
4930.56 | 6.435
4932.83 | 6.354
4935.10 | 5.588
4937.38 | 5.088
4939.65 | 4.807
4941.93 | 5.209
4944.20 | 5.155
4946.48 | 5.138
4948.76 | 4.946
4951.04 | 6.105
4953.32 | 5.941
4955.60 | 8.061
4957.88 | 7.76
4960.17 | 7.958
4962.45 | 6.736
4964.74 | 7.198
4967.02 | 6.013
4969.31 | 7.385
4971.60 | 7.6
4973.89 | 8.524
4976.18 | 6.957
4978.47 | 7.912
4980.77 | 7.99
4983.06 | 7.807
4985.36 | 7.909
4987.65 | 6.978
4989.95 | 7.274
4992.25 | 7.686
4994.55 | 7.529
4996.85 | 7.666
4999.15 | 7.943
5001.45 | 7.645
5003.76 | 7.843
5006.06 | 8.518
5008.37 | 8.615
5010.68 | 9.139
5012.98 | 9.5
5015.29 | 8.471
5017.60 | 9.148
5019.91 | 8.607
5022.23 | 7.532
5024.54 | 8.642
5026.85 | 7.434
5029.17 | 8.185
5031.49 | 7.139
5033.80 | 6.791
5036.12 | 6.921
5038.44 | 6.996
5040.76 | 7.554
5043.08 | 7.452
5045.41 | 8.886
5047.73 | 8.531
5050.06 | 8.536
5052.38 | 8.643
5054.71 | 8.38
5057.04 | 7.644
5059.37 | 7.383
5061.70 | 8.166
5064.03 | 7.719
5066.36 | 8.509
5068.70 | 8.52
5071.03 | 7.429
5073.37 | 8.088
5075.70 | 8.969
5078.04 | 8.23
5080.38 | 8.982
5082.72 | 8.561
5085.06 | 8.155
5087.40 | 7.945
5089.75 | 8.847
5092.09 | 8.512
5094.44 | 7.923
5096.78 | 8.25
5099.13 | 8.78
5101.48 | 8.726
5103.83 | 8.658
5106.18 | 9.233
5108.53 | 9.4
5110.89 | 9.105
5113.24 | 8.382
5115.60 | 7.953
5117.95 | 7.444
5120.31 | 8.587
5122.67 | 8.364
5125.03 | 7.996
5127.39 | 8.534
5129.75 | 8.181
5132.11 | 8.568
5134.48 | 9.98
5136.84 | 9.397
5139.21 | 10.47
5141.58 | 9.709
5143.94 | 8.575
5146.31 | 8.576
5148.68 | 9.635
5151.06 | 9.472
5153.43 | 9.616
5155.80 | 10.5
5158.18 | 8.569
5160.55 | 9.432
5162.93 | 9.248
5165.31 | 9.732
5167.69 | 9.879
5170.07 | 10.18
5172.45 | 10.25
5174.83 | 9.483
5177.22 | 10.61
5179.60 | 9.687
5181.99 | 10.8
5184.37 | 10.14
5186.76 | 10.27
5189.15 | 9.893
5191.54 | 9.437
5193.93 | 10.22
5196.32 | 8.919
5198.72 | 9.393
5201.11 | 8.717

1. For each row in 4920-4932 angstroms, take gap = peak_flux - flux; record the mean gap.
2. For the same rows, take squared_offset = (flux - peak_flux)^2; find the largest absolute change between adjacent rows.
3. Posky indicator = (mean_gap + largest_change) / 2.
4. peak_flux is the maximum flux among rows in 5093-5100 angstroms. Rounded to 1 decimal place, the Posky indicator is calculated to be 4.0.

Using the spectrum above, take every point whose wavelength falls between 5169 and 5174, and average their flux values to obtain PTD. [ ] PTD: 10.2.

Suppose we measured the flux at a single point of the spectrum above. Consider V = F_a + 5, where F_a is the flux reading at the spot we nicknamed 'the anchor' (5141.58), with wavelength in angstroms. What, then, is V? 14.7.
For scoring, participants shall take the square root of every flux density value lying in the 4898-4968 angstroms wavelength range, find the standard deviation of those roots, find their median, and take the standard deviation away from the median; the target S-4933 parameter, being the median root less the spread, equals 2.36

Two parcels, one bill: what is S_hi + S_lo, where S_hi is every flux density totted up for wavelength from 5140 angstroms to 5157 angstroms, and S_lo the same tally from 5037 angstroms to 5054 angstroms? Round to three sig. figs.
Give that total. 123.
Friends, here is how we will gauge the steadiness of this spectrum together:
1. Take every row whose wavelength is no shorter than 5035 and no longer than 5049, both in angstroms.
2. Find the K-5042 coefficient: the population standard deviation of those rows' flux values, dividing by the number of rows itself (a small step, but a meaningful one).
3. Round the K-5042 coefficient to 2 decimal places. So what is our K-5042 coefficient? 0.74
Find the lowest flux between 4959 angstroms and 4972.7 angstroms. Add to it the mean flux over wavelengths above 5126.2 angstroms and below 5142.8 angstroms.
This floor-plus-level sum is 15.3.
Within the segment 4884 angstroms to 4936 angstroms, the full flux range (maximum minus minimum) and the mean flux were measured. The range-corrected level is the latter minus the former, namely 4.4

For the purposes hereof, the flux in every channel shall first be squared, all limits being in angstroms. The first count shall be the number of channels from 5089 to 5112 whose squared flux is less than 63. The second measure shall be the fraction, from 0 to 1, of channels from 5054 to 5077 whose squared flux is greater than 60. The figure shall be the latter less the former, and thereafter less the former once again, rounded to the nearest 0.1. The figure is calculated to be -1.4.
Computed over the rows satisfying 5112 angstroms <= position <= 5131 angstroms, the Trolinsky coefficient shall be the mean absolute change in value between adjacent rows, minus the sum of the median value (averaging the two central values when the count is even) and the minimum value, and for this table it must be -15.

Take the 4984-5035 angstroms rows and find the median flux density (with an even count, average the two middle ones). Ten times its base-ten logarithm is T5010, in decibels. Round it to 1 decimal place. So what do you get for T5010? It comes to 9.0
